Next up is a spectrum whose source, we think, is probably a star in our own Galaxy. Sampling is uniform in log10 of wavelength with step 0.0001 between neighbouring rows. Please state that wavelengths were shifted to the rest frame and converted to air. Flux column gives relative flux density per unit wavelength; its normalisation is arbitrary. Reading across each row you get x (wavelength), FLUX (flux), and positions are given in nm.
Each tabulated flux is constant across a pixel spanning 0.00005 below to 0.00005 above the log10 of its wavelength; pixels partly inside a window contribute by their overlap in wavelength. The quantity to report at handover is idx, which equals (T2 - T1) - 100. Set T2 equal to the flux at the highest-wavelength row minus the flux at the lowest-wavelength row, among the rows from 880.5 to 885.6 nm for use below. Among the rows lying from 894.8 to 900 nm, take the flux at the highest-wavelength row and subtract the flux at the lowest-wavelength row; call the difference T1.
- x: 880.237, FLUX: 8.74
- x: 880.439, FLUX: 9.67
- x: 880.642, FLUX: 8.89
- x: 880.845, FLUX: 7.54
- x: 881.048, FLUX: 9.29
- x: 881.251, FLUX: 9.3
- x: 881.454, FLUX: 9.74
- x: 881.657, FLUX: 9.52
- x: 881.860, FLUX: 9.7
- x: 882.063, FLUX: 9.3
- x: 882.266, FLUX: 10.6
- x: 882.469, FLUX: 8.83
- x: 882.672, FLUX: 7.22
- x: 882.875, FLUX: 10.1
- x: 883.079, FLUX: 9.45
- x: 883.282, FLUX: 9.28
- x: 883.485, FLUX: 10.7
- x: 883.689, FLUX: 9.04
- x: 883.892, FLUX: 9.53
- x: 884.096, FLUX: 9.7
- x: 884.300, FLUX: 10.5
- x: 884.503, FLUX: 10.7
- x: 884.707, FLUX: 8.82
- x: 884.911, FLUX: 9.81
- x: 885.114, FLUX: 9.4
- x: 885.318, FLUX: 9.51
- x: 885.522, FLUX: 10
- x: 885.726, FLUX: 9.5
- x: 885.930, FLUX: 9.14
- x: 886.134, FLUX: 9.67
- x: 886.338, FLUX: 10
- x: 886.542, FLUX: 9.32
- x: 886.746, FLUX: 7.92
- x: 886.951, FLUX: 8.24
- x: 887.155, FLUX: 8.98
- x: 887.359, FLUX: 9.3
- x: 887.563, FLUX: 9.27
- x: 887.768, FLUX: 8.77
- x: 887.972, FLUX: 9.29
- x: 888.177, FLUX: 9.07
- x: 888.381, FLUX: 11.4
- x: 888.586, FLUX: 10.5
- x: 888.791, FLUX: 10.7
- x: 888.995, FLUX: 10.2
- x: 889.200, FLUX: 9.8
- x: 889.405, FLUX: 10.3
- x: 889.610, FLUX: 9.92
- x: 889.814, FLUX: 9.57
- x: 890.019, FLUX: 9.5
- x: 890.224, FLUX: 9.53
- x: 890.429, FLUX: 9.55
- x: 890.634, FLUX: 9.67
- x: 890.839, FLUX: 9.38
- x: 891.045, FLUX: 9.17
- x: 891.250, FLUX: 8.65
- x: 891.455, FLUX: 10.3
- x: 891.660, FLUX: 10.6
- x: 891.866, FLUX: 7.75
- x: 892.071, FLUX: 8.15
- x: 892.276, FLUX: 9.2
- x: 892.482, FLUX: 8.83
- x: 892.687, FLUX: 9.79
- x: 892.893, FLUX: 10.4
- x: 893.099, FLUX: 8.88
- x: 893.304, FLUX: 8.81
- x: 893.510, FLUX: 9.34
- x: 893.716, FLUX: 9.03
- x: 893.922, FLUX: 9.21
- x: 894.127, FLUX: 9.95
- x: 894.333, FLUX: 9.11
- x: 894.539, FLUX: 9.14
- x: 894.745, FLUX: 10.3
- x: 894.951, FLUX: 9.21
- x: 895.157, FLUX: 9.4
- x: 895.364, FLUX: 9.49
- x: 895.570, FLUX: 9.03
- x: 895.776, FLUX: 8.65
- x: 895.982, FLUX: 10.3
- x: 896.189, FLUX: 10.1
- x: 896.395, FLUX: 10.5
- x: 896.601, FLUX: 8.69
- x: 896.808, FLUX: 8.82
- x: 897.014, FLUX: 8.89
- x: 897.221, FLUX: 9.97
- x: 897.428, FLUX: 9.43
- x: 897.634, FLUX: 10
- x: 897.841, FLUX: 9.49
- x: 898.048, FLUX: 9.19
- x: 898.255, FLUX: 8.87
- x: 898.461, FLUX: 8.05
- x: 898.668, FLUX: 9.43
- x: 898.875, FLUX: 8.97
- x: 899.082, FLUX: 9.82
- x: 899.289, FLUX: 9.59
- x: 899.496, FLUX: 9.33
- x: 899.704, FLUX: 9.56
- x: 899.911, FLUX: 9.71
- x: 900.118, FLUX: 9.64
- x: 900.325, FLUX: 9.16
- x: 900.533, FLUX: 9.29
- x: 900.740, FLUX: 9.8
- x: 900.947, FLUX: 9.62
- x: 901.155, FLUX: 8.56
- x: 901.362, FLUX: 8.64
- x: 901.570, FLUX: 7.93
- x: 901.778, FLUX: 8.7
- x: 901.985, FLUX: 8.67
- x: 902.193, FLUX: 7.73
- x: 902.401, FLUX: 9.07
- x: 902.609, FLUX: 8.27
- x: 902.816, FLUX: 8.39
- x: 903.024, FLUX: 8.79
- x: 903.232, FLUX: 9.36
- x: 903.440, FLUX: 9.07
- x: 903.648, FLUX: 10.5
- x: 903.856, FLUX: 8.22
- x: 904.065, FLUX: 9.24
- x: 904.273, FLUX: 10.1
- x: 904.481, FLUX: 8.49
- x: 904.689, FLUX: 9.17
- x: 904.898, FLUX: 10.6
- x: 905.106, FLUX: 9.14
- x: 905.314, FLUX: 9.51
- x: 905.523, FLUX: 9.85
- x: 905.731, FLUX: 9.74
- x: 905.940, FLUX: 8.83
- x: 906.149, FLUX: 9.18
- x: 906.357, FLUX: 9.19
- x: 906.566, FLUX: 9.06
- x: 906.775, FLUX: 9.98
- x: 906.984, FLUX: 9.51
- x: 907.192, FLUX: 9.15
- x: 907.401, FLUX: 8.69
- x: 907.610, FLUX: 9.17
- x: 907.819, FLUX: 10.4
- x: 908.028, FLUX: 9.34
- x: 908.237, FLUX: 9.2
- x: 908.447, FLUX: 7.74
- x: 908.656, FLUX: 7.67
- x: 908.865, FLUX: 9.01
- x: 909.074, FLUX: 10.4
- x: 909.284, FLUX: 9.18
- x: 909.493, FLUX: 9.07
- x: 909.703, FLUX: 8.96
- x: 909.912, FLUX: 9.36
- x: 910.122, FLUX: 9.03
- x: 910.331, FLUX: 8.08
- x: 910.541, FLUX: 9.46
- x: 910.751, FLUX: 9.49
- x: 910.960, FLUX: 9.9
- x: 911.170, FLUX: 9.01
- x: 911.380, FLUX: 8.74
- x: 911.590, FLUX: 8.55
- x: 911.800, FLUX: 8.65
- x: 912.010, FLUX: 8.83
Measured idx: -99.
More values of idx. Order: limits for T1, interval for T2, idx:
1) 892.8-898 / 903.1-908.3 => -99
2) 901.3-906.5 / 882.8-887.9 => -102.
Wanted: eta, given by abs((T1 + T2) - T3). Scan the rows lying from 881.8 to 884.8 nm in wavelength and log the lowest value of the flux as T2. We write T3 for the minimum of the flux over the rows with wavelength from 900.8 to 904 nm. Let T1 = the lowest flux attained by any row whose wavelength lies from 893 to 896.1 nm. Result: 8.14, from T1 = 8.65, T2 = 7.22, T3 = 7.73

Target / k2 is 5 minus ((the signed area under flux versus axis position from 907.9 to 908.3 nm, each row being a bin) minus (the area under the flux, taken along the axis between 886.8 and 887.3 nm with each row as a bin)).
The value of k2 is 5.6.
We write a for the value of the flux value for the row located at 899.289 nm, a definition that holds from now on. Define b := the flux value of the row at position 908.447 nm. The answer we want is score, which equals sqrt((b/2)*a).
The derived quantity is 6.09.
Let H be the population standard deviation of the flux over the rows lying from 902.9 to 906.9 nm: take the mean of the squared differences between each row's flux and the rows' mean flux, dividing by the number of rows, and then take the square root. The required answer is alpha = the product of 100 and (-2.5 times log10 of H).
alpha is 53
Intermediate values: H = 0.61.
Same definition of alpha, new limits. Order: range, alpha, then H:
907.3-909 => 20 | 0.83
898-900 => 76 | 0.50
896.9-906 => 48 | 0.65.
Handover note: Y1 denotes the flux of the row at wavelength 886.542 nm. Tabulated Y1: 9.32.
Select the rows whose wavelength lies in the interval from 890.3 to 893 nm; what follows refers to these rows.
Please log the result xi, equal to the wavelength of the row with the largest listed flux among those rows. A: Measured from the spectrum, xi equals 891.660 nm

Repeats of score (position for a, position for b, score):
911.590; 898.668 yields 6.35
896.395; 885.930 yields 6.93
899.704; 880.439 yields 6.80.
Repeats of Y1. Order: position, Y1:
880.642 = 8.89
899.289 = 9.59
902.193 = 7.73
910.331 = 8.08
